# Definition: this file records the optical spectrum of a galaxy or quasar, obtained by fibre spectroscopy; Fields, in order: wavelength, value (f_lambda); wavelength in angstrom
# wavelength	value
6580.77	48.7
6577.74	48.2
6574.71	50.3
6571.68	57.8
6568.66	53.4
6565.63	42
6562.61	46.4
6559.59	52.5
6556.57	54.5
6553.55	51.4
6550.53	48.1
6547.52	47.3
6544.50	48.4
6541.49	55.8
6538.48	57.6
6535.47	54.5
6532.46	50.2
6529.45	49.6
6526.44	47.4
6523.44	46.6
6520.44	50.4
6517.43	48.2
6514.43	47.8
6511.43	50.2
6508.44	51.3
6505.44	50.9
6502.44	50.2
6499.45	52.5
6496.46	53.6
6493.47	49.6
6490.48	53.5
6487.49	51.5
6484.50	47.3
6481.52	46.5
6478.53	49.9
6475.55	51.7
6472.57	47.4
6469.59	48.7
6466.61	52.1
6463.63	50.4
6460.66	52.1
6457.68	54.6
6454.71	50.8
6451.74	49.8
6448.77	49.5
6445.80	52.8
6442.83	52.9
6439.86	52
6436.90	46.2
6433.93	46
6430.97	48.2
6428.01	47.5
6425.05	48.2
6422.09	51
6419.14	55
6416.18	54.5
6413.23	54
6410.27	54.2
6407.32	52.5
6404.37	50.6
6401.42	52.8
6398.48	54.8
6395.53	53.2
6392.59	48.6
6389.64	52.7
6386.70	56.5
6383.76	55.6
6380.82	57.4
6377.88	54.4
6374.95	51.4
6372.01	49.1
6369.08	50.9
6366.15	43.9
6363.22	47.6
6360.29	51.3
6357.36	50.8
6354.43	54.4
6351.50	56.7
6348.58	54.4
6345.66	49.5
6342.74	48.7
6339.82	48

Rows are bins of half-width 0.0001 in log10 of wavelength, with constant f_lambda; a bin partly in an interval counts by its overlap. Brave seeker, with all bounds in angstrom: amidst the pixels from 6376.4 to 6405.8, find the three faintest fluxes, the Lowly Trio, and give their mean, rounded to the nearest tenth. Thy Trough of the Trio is 50.6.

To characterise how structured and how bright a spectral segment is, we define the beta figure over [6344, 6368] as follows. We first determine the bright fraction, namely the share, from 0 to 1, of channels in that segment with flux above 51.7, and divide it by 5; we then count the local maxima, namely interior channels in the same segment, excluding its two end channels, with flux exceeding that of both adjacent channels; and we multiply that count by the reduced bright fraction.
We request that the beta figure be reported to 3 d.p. 0.150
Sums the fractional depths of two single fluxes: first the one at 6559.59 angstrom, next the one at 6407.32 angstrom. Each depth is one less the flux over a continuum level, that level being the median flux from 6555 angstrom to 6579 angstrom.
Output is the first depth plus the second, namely -0.043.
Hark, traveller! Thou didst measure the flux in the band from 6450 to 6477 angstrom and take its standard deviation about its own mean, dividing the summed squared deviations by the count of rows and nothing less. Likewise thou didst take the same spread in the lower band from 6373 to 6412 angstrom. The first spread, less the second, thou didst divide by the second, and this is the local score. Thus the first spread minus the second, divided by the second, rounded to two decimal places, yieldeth -0.14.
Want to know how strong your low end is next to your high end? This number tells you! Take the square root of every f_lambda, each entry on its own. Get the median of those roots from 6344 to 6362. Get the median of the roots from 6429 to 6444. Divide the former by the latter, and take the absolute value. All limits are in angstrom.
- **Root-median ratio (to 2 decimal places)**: 1.05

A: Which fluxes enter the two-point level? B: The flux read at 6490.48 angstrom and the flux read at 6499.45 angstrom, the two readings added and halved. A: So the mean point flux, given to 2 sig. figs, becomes 53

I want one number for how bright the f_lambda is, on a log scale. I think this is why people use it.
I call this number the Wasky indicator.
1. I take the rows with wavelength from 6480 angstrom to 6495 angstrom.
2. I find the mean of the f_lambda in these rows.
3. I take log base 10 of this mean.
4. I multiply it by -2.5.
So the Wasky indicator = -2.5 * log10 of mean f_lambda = -4.24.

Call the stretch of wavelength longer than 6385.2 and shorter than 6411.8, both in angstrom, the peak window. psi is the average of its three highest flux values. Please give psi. 55.2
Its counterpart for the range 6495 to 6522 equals 52.5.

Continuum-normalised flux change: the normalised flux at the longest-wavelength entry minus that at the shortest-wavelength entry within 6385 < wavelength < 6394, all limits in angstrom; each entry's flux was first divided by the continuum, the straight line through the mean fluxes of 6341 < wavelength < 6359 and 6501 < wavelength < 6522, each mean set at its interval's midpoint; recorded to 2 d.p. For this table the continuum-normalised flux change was -0.15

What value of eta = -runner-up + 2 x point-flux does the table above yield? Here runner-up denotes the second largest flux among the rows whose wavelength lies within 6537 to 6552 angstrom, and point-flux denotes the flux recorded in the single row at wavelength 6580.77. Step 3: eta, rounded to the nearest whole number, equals 42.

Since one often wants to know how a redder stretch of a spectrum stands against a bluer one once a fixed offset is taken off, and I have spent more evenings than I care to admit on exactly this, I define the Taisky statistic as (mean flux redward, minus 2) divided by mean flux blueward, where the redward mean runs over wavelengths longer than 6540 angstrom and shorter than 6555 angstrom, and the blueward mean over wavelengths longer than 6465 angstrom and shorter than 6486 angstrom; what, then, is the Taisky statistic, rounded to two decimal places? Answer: 0.98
